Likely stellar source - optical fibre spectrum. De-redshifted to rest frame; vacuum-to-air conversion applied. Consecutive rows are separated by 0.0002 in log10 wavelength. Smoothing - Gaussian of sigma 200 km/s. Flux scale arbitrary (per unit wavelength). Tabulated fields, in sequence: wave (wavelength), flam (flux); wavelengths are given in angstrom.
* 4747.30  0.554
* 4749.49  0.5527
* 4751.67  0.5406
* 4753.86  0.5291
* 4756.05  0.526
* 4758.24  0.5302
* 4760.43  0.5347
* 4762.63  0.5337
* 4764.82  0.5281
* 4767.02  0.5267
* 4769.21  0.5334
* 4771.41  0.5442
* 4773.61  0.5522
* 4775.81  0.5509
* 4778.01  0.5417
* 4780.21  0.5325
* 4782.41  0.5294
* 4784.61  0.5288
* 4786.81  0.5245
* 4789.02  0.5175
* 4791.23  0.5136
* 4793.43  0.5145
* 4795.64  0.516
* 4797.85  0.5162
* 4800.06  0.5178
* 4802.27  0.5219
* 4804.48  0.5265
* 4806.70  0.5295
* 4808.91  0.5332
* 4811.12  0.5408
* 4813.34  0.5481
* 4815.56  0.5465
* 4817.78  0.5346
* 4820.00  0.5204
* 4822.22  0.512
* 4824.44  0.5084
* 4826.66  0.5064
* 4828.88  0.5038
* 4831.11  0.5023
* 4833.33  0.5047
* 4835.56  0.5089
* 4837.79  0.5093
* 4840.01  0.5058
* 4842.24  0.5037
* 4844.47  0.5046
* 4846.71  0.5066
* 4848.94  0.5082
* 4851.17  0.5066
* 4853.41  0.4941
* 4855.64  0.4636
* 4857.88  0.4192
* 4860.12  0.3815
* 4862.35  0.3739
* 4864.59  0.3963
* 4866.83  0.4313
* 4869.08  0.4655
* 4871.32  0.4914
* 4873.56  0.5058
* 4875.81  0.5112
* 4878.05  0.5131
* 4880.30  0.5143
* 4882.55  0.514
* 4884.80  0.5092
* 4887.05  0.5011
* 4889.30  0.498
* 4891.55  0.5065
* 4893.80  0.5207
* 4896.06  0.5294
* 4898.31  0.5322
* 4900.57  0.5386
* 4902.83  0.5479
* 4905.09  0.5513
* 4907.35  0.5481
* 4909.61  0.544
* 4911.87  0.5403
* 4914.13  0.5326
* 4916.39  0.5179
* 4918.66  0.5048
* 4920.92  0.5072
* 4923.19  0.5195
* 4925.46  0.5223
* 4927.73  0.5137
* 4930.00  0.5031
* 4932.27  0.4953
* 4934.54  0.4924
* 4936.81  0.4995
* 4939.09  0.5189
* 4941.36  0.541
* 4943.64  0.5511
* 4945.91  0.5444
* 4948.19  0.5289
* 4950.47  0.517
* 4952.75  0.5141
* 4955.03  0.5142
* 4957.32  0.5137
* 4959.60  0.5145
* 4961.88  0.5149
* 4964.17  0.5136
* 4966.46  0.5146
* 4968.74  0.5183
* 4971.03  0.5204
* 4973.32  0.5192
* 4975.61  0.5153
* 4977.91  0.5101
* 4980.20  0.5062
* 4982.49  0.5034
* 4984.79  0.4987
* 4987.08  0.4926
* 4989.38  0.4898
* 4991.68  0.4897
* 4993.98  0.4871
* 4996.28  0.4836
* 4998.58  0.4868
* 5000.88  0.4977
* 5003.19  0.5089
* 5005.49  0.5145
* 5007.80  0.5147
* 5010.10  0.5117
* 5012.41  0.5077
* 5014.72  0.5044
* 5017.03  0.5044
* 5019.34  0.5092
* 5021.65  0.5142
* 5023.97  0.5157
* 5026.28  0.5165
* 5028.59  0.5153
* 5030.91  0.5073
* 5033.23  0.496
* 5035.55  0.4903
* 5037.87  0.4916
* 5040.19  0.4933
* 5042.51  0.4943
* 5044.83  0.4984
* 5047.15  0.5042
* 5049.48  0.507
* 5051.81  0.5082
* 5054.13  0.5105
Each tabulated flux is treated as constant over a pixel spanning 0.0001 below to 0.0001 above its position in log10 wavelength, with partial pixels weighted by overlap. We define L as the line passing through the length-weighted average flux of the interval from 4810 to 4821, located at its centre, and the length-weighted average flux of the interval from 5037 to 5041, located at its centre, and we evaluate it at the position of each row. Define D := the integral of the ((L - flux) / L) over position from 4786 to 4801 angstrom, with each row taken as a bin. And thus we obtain 0.7 angstrom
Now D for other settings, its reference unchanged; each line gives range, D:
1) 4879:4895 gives 0.4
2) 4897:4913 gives -0.7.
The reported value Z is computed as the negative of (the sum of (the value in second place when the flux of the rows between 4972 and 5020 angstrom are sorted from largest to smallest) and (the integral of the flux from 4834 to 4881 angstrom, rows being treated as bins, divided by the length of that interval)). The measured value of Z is -0.99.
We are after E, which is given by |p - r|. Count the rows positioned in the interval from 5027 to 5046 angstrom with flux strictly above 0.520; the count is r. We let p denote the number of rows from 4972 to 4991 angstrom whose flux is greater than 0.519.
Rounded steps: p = 1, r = 0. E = 1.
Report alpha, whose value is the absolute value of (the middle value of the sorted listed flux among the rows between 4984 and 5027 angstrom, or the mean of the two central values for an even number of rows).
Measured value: 0.504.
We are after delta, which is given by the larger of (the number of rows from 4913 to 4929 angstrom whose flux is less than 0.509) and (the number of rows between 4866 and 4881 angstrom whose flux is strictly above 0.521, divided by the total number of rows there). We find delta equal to 2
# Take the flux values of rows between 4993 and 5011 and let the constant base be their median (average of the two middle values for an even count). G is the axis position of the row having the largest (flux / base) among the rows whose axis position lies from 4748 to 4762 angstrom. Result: 4749.49 angstrom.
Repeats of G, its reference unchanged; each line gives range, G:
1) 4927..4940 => 4939.09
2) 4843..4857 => 4848.94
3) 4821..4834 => 4822.22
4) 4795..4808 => 4806.70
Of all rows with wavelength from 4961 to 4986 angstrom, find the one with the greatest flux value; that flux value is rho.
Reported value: 0.5204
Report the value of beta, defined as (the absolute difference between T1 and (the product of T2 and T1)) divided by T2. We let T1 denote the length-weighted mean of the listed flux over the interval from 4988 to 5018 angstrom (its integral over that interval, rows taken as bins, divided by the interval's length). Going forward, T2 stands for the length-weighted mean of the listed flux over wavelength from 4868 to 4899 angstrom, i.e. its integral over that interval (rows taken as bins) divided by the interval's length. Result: 0.48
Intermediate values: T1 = 0.500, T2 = 0.508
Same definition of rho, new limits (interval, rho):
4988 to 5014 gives 0.5147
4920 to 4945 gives 0.5511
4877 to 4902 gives 0.5386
